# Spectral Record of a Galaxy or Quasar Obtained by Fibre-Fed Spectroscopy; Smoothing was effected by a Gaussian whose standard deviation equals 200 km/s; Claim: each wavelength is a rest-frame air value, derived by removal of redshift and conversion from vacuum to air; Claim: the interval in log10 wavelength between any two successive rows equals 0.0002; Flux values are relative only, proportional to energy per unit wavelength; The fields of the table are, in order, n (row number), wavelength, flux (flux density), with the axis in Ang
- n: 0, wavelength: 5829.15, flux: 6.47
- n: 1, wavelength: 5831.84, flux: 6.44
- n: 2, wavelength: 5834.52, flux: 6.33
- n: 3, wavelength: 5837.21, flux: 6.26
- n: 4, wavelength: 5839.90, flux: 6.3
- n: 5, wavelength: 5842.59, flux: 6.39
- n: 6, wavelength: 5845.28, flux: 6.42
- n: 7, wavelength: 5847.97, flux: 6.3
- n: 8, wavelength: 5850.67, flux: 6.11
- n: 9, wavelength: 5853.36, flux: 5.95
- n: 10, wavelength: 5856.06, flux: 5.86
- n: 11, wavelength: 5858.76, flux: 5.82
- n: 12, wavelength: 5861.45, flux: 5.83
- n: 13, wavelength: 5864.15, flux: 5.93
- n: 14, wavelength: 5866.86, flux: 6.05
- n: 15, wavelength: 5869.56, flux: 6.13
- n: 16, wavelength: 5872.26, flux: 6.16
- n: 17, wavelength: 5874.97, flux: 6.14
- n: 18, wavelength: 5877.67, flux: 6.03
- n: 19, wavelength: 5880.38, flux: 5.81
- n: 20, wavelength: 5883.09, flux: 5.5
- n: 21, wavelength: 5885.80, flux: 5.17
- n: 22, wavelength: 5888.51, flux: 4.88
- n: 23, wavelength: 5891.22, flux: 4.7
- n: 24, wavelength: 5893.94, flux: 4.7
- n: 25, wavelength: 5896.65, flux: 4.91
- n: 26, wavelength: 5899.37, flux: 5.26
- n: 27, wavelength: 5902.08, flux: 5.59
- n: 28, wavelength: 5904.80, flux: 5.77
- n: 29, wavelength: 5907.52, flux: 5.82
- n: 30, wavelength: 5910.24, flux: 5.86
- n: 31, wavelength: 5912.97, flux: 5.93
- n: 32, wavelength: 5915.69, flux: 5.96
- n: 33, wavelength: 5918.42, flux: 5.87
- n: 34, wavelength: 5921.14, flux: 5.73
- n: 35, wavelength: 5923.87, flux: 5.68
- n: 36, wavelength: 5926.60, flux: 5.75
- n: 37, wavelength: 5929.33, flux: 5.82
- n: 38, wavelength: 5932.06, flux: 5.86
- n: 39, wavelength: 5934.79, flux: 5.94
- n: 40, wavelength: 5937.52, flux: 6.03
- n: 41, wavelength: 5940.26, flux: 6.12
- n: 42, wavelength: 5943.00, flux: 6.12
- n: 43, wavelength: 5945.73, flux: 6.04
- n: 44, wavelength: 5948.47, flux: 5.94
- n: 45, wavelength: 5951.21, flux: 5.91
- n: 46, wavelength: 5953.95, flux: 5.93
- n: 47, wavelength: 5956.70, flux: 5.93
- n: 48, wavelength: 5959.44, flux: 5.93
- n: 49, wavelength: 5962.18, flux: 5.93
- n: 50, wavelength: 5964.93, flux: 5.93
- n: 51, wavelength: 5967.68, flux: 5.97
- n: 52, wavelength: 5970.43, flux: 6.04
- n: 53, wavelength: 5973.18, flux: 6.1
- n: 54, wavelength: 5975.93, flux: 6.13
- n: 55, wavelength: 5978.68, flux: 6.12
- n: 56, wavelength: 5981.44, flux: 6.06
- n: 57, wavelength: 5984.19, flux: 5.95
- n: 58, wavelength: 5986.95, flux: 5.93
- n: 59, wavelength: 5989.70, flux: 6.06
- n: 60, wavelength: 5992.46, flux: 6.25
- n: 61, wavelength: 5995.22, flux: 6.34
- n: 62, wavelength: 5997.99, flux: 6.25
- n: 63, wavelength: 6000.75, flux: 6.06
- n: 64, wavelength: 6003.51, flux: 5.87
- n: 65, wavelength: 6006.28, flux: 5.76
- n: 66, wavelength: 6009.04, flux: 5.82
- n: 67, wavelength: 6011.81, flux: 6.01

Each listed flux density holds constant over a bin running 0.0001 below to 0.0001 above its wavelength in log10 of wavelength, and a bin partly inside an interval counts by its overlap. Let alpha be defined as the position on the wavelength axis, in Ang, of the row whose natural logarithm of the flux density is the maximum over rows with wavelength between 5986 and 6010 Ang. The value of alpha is 5995.22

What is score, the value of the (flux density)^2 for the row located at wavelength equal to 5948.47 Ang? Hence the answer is 35.3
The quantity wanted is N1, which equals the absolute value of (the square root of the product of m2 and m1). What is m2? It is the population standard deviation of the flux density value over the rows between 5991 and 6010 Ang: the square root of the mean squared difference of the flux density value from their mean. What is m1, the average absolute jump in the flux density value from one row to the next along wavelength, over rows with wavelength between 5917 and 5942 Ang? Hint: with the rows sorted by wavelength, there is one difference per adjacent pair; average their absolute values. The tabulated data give 0.13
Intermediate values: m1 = 0.079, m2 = 0.22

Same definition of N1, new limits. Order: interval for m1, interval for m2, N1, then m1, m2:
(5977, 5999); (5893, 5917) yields 0.21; 0.099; 0.44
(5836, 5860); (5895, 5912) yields 0.18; 0.095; 0.34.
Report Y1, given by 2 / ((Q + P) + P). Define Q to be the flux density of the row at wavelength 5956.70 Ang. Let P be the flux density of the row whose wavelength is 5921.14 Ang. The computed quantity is 0.115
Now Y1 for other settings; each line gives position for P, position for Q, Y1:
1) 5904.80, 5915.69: 0.114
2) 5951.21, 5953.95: 0.113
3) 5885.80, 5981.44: 0.122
